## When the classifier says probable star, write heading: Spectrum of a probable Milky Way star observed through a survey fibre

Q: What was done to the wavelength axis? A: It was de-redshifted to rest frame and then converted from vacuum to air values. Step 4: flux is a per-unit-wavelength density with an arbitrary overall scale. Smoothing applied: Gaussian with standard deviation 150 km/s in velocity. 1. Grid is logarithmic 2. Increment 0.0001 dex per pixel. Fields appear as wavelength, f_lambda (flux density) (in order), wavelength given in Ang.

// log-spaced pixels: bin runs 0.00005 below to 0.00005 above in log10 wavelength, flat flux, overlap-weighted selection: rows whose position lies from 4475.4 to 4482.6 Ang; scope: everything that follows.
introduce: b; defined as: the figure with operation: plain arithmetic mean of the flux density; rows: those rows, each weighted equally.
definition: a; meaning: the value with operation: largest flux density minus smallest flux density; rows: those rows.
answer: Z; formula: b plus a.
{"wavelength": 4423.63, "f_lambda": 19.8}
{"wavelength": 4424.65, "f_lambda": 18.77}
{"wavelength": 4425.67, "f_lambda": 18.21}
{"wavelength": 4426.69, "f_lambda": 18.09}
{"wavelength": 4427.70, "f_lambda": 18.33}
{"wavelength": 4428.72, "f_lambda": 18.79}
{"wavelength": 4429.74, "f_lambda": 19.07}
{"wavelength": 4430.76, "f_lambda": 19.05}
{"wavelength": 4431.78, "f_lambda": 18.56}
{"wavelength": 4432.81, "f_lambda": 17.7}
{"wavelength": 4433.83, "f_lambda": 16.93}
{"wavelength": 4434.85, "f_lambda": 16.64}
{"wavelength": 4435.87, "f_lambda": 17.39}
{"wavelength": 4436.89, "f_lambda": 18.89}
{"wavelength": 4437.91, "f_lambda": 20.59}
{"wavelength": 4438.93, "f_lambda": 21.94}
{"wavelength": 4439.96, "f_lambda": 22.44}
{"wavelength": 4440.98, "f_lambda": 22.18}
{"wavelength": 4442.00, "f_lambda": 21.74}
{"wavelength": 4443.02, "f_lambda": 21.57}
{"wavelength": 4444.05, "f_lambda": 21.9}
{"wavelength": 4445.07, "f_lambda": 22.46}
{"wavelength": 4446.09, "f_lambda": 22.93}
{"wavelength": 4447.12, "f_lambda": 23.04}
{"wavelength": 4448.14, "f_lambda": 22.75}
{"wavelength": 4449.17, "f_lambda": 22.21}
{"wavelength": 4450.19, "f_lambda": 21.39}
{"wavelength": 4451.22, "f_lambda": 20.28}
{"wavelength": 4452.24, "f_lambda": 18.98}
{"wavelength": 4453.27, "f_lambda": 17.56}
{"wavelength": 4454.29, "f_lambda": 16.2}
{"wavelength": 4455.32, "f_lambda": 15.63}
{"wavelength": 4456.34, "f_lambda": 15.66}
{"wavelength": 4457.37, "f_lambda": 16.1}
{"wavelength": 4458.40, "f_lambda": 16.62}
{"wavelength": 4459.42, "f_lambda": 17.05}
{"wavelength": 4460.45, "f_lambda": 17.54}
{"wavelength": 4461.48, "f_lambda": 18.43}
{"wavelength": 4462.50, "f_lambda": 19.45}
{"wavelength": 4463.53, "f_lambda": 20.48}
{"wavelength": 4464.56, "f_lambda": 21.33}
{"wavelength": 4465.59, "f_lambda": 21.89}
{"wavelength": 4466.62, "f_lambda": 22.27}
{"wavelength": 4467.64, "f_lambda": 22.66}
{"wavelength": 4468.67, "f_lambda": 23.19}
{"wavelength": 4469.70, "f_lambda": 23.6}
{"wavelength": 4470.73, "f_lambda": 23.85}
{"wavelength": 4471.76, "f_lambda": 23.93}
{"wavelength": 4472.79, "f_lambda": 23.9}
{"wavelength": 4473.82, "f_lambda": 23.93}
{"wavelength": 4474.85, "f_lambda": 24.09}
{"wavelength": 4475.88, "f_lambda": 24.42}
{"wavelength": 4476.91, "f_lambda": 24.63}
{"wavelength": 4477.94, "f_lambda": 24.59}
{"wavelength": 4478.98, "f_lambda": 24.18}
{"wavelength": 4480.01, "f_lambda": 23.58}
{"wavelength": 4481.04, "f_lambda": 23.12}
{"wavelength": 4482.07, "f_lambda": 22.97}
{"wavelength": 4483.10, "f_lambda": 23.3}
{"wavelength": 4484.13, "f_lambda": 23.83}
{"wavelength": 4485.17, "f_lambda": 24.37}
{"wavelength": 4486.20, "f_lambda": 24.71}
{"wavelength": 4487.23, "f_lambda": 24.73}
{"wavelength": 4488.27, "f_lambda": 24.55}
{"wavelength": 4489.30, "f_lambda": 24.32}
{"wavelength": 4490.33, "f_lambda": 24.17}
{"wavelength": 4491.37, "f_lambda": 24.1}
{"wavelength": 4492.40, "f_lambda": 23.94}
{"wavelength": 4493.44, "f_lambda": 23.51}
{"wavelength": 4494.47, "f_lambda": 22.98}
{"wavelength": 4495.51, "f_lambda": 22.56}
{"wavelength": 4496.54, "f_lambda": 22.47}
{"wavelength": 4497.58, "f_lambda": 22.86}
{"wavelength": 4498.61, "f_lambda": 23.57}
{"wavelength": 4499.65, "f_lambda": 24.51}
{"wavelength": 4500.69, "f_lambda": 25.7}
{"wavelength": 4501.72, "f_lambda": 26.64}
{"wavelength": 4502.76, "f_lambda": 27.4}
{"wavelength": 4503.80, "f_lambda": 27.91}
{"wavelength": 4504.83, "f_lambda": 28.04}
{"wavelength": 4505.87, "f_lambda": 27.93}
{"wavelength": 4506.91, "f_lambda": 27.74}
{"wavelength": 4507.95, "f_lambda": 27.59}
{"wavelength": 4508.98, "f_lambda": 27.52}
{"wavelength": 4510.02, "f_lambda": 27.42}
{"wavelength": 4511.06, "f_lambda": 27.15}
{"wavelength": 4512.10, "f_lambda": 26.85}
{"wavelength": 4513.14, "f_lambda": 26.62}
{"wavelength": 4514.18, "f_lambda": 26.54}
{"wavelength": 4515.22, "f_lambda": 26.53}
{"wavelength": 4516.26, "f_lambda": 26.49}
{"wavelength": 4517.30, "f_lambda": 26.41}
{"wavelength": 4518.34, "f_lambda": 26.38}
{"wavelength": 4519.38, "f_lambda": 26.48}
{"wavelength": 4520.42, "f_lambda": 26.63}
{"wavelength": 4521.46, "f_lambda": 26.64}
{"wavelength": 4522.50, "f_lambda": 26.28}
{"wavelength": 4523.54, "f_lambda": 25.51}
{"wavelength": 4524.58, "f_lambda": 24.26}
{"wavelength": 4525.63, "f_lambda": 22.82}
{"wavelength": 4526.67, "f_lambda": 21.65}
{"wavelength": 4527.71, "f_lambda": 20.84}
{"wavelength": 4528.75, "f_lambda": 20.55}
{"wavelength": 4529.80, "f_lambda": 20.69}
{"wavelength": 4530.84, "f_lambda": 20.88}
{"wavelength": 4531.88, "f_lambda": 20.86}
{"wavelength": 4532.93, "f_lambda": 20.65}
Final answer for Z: 25.6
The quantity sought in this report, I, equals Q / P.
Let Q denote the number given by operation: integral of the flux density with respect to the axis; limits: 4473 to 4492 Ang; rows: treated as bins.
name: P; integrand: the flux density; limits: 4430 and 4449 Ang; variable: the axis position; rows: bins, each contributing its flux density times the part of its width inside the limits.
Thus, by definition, 1.18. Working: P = 389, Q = 458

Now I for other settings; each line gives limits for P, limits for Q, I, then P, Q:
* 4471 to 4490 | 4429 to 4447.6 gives 0.82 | 457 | 377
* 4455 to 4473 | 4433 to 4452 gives 1.09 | 363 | 397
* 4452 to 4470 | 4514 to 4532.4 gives 1.30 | 344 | 445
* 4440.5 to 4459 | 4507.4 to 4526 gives 1.33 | 369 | 490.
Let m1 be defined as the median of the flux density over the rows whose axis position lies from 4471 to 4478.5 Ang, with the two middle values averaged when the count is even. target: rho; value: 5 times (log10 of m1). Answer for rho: 6.91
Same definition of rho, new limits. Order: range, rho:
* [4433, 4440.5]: 6.38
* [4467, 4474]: 6.89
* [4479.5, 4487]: 6.86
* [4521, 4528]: 6.92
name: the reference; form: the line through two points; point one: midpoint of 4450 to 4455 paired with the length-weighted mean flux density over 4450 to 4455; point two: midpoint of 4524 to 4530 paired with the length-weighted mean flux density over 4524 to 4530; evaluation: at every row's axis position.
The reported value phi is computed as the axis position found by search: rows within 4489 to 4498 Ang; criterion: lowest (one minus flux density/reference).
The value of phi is 4489.30 Ang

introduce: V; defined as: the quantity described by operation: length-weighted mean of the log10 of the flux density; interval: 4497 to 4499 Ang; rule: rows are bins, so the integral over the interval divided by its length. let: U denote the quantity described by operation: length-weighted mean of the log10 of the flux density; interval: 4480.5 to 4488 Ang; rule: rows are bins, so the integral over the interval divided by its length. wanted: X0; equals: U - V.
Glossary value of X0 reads 0.01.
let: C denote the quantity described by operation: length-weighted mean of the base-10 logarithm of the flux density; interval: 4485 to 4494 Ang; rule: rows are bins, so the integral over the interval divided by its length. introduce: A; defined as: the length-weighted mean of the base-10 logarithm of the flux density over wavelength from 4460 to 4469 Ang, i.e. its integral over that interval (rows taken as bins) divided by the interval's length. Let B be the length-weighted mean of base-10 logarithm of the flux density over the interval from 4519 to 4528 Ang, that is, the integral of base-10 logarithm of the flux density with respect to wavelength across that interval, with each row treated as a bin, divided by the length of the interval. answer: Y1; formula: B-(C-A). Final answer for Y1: 1.32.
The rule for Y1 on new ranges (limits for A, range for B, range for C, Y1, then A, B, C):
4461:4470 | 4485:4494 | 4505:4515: 1.28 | 1.33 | 1.39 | 1.43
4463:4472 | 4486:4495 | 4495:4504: 1.34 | 1.35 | 1.38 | 1.39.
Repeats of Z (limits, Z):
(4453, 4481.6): 30.1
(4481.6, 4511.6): 30.7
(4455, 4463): 20.9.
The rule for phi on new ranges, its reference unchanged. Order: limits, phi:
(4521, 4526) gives 4521.46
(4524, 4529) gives 4524.58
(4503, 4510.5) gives 4504.83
